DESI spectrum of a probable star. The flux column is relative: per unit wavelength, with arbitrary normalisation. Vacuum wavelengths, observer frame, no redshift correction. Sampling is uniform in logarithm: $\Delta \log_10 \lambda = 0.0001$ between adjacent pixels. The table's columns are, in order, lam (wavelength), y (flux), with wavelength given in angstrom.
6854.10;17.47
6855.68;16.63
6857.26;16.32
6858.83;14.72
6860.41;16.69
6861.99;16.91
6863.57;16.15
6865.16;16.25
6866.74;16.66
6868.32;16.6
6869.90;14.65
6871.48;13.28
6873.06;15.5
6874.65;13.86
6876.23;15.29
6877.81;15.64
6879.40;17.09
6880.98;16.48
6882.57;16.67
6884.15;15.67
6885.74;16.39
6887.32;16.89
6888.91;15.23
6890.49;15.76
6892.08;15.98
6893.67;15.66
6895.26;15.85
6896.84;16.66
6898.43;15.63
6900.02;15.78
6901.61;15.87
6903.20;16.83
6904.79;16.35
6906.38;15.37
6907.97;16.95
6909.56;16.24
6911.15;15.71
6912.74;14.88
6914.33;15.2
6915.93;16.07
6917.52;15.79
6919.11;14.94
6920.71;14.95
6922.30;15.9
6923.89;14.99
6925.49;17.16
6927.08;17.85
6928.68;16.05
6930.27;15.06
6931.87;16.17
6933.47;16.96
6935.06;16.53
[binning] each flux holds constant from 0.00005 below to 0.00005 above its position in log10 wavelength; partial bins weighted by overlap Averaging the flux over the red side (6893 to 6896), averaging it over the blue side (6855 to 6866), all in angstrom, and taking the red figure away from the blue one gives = 0.5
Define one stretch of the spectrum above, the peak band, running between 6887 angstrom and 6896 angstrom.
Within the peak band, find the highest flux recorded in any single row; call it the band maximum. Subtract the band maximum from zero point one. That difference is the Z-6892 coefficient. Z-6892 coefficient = -16.8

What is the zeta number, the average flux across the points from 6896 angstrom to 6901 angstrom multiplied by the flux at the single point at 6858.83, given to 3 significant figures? 236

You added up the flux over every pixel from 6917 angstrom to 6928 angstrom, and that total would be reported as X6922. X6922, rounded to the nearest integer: 112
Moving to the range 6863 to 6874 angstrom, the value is 109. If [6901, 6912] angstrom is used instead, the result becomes 113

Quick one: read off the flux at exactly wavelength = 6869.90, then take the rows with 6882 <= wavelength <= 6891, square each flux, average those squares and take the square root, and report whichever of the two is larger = 16.1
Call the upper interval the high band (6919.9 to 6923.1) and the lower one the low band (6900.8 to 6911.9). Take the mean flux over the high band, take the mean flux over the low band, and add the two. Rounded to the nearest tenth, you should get 31.6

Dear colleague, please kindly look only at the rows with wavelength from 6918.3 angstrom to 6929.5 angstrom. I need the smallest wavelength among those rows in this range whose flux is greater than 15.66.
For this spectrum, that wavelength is 6922.30 angstrom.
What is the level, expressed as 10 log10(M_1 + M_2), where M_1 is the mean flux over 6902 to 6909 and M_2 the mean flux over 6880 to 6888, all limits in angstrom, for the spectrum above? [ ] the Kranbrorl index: 15.2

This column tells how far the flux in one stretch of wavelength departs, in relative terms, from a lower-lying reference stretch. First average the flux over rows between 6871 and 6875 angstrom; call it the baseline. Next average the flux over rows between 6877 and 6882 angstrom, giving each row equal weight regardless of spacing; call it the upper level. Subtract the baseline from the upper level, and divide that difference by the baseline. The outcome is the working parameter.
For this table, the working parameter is 0.15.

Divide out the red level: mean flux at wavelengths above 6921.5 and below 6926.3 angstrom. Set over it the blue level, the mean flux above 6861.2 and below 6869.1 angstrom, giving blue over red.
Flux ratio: 1.03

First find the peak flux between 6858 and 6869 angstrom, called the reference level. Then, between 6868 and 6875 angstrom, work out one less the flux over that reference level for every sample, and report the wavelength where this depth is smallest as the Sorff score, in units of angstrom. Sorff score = 6868.32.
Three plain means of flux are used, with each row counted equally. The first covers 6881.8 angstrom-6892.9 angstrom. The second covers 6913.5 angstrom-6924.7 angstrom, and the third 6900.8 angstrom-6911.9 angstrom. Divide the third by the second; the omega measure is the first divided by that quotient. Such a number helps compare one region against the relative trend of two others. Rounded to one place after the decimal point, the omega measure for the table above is 15.3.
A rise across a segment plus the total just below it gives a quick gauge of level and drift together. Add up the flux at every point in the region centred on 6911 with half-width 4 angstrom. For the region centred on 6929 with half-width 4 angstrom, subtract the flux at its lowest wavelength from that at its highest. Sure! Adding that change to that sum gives 78.0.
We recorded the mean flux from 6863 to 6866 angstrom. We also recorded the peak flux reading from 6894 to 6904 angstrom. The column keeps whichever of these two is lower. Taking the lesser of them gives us 16.2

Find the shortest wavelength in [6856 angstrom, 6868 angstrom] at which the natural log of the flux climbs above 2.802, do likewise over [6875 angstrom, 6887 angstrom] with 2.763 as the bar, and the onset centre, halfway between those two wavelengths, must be 6869.9 angstrom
